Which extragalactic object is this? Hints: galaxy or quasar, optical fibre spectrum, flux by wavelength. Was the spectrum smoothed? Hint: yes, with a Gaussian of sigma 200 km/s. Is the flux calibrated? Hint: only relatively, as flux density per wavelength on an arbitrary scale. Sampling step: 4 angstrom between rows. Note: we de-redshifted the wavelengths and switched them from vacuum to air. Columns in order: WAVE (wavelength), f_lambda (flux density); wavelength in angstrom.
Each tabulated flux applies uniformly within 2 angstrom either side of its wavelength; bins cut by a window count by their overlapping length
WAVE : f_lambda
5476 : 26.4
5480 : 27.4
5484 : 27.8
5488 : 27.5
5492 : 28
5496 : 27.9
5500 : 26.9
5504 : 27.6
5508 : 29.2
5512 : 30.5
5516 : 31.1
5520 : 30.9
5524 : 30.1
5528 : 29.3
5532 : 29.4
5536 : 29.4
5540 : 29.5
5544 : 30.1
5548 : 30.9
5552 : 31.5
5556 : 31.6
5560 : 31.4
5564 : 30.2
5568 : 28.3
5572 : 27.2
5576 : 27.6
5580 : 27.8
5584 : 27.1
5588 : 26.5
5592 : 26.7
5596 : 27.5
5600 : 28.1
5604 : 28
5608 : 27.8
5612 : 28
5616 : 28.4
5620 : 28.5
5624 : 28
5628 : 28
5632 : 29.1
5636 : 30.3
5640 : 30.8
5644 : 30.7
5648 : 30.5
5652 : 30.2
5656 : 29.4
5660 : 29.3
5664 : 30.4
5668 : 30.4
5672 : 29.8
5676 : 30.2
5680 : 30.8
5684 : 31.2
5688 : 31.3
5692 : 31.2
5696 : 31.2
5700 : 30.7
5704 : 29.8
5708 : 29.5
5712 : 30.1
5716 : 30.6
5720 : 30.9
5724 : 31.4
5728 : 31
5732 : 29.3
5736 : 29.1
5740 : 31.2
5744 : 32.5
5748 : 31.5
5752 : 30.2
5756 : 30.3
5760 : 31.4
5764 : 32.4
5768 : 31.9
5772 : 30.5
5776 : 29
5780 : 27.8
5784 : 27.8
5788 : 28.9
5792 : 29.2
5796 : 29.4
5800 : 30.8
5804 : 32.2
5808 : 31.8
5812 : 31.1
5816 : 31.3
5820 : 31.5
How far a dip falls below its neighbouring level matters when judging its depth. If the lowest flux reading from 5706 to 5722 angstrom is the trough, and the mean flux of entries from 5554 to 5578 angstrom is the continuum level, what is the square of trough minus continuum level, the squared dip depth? 0.0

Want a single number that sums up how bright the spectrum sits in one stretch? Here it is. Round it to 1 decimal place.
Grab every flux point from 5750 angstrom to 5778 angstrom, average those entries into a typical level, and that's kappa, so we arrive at 30.8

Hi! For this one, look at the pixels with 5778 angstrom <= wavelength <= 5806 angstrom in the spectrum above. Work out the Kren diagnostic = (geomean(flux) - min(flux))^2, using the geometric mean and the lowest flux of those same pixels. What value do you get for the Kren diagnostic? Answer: 2.6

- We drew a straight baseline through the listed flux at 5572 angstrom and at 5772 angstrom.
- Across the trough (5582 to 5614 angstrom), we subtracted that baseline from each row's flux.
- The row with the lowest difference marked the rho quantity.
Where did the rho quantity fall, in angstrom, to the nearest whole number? 5588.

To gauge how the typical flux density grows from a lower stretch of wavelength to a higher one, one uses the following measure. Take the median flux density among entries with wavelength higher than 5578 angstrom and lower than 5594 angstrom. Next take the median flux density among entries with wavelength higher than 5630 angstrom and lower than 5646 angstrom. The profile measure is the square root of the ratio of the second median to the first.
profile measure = 1.06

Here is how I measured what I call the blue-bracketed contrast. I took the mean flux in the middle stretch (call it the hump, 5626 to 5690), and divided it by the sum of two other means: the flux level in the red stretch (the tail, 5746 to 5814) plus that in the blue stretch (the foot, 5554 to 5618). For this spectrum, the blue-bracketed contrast 0.5143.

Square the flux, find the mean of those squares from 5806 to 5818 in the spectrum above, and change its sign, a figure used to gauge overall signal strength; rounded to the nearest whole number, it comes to -986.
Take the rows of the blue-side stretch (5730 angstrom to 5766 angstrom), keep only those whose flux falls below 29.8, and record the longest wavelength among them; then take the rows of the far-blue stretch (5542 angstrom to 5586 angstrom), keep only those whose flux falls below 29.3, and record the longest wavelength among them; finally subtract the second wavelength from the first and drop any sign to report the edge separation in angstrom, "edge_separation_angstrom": 152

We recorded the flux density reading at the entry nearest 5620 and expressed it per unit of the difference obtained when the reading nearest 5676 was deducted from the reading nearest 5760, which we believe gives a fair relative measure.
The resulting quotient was 24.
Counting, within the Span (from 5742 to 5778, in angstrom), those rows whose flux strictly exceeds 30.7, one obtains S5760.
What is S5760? 5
